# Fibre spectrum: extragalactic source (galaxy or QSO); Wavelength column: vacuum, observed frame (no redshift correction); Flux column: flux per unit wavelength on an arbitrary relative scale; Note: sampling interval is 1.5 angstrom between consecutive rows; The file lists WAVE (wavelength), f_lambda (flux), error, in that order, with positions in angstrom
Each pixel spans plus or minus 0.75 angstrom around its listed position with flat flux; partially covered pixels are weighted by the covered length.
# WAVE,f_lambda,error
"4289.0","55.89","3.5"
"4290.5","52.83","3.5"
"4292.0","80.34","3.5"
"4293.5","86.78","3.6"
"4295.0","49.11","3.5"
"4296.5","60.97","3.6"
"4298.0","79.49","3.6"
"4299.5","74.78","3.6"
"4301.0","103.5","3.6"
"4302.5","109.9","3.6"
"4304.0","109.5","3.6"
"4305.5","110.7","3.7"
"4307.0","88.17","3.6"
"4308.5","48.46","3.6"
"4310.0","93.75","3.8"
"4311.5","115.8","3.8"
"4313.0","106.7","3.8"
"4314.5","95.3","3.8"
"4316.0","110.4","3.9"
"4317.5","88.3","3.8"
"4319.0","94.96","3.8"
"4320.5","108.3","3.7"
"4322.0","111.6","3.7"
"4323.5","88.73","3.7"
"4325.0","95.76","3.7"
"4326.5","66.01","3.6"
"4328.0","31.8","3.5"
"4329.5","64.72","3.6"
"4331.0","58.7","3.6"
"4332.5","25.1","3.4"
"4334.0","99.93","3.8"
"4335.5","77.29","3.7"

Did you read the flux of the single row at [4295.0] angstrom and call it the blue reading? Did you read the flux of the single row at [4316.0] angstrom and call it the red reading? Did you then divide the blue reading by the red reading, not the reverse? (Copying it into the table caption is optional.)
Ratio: 0.44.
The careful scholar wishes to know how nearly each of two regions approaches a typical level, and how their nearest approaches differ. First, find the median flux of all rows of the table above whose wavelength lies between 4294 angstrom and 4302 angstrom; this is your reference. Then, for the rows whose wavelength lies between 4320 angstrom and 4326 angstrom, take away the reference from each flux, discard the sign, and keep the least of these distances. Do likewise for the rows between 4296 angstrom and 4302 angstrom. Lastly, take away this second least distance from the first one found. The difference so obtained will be 14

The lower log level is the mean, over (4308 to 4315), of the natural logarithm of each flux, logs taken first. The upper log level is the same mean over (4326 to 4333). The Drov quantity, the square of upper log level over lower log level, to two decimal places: 0.73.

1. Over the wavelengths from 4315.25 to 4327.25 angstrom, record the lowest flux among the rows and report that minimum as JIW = 66.01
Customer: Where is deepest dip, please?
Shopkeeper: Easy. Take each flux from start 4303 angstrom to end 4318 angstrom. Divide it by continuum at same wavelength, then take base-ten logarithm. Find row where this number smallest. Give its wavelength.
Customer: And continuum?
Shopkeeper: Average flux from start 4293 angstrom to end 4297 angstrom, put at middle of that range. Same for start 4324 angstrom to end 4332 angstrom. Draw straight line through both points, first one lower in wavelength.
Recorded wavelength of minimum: 4308.5 angstrom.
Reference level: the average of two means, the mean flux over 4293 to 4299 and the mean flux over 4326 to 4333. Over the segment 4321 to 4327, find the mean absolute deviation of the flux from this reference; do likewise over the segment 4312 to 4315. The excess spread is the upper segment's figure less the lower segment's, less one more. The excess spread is -11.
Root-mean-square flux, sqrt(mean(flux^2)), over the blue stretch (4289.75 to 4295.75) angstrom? 69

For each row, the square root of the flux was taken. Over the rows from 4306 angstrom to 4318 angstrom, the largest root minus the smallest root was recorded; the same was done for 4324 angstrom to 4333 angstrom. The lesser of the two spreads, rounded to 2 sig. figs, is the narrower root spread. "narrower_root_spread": 3.8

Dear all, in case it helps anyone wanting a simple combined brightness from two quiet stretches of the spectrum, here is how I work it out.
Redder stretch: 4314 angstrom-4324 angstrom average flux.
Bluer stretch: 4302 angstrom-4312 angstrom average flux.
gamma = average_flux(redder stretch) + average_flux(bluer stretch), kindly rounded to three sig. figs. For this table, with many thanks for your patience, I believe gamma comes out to 196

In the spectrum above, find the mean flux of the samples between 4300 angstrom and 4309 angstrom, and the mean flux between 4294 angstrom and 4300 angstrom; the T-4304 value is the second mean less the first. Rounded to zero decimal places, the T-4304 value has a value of -29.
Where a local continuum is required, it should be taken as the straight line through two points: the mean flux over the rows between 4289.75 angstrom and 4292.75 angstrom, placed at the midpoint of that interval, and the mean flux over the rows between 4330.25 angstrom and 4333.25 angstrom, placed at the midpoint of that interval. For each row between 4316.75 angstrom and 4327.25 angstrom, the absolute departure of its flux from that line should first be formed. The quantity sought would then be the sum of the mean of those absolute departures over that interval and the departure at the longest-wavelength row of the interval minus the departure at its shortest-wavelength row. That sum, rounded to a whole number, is 29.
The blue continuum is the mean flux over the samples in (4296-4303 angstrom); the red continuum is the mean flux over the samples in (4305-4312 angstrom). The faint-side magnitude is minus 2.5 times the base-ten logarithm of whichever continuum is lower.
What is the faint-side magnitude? -4.83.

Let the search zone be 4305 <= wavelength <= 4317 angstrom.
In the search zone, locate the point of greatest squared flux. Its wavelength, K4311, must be 4311.5 angstrom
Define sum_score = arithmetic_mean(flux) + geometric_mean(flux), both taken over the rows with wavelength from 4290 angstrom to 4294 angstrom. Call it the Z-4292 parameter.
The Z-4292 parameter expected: 145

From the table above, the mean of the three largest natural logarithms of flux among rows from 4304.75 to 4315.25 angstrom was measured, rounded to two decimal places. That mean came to 4.71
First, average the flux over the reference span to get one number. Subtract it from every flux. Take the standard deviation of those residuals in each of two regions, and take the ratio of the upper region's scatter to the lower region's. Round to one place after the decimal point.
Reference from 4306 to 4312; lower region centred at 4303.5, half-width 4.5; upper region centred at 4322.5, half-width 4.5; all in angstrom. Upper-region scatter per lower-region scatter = 1.1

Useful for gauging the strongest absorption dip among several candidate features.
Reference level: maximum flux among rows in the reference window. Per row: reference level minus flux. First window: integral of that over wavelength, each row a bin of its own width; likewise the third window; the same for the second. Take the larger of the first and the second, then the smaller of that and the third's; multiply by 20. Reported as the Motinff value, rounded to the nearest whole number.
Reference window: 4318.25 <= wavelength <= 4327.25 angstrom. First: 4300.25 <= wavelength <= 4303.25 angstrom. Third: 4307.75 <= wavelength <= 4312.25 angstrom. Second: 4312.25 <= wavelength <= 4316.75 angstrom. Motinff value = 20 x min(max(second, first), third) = 672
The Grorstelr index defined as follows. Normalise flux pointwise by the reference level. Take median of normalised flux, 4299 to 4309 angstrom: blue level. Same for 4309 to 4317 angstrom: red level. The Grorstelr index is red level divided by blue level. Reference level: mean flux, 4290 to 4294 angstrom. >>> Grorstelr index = 1.03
